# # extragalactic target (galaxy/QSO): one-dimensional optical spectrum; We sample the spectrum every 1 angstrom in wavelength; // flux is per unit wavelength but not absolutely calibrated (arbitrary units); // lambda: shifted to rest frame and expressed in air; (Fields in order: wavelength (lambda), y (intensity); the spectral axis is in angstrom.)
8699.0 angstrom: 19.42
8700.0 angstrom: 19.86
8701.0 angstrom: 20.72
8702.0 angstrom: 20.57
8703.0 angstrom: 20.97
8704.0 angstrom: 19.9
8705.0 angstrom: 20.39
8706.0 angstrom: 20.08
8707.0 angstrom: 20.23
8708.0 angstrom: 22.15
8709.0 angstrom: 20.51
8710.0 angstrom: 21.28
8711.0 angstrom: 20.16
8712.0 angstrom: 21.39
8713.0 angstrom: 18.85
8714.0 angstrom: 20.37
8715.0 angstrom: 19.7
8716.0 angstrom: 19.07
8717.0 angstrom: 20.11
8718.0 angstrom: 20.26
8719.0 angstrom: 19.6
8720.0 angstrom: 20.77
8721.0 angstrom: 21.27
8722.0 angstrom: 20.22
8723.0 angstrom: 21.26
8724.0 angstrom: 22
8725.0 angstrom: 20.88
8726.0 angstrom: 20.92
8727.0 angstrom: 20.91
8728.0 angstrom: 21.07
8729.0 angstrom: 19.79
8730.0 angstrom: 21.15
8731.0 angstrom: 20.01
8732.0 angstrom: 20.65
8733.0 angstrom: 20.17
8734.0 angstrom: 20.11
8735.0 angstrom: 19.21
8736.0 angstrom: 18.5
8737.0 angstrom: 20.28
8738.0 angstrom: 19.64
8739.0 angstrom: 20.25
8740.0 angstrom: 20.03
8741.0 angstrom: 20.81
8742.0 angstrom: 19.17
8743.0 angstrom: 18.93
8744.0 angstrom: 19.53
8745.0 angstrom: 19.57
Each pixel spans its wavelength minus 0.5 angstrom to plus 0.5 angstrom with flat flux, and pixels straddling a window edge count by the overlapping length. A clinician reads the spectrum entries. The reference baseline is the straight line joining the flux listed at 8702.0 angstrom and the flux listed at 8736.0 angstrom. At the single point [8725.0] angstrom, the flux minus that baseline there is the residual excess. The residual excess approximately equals 1.7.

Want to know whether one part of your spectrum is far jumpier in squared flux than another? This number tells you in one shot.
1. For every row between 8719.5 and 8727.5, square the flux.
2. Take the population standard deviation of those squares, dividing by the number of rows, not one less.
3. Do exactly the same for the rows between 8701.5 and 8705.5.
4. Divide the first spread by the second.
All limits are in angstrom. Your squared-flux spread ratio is 1.3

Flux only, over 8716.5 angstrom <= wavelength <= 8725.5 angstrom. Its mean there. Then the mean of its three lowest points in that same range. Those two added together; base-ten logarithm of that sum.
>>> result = 1.61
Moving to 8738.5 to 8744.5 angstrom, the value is 1.59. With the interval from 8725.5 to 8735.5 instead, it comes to 1.60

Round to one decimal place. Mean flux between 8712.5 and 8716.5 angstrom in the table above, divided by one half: 39.0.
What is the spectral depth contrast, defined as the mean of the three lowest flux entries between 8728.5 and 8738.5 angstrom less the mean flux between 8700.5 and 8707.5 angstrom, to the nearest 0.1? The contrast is -1.3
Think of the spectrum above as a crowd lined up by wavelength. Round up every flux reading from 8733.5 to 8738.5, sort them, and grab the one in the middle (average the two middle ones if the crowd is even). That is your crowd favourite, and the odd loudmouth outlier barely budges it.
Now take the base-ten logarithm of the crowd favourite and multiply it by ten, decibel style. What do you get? 12.93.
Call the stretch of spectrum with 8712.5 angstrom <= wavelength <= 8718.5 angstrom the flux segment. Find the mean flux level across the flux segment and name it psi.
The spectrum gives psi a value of 19.7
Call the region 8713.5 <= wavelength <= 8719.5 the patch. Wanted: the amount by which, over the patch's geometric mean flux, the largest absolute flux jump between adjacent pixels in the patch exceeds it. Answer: -18.8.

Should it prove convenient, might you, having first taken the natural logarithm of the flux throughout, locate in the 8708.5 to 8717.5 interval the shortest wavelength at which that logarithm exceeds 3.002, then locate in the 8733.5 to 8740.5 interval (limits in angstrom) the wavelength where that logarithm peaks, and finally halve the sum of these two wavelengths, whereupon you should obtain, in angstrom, 8723.0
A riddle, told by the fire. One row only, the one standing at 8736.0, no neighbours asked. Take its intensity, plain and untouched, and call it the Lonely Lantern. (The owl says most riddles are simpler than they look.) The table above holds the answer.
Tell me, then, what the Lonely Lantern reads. 18.5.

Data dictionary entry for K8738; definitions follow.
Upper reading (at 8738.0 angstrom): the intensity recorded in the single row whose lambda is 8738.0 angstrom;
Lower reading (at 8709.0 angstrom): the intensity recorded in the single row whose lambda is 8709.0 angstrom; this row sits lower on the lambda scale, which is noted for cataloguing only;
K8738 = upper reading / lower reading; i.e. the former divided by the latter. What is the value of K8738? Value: 0.96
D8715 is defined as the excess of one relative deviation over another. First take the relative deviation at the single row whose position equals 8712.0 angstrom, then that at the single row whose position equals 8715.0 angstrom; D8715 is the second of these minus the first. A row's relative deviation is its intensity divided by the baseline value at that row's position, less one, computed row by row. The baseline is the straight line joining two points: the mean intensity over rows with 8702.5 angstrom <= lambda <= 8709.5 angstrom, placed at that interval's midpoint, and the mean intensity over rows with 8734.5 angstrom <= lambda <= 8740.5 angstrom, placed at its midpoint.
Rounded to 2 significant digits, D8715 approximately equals -0.078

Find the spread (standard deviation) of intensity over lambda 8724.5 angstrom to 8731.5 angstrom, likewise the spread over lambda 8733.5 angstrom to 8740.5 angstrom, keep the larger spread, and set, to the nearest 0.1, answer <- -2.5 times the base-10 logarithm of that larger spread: 0.5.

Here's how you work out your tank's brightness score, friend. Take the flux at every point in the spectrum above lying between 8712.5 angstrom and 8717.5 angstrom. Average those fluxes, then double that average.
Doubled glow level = 39.2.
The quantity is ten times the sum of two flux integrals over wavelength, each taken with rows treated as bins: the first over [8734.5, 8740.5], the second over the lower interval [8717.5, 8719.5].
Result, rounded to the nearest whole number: 1578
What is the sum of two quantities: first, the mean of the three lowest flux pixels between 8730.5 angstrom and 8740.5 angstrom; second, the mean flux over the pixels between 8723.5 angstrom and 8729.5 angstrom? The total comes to 40.0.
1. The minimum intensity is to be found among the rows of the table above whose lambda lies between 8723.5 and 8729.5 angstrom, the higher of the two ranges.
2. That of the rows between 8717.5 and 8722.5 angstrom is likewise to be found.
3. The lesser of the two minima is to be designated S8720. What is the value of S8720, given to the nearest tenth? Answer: 19.6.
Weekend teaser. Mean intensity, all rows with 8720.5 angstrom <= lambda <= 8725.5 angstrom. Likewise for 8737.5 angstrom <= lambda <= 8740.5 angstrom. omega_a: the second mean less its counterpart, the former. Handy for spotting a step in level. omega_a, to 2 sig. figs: -1.2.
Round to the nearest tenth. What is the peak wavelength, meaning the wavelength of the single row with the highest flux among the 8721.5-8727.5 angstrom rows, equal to 8724.0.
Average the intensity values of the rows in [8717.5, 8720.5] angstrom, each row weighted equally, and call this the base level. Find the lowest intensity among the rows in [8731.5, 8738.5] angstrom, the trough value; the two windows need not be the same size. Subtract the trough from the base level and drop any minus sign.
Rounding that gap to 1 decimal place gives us 1.7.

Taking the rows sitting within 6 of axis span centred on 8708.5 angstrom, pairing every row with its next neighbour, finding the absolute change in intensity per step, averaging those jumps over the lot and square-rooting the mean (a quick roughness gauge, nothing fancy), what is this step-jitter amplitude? 1.06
